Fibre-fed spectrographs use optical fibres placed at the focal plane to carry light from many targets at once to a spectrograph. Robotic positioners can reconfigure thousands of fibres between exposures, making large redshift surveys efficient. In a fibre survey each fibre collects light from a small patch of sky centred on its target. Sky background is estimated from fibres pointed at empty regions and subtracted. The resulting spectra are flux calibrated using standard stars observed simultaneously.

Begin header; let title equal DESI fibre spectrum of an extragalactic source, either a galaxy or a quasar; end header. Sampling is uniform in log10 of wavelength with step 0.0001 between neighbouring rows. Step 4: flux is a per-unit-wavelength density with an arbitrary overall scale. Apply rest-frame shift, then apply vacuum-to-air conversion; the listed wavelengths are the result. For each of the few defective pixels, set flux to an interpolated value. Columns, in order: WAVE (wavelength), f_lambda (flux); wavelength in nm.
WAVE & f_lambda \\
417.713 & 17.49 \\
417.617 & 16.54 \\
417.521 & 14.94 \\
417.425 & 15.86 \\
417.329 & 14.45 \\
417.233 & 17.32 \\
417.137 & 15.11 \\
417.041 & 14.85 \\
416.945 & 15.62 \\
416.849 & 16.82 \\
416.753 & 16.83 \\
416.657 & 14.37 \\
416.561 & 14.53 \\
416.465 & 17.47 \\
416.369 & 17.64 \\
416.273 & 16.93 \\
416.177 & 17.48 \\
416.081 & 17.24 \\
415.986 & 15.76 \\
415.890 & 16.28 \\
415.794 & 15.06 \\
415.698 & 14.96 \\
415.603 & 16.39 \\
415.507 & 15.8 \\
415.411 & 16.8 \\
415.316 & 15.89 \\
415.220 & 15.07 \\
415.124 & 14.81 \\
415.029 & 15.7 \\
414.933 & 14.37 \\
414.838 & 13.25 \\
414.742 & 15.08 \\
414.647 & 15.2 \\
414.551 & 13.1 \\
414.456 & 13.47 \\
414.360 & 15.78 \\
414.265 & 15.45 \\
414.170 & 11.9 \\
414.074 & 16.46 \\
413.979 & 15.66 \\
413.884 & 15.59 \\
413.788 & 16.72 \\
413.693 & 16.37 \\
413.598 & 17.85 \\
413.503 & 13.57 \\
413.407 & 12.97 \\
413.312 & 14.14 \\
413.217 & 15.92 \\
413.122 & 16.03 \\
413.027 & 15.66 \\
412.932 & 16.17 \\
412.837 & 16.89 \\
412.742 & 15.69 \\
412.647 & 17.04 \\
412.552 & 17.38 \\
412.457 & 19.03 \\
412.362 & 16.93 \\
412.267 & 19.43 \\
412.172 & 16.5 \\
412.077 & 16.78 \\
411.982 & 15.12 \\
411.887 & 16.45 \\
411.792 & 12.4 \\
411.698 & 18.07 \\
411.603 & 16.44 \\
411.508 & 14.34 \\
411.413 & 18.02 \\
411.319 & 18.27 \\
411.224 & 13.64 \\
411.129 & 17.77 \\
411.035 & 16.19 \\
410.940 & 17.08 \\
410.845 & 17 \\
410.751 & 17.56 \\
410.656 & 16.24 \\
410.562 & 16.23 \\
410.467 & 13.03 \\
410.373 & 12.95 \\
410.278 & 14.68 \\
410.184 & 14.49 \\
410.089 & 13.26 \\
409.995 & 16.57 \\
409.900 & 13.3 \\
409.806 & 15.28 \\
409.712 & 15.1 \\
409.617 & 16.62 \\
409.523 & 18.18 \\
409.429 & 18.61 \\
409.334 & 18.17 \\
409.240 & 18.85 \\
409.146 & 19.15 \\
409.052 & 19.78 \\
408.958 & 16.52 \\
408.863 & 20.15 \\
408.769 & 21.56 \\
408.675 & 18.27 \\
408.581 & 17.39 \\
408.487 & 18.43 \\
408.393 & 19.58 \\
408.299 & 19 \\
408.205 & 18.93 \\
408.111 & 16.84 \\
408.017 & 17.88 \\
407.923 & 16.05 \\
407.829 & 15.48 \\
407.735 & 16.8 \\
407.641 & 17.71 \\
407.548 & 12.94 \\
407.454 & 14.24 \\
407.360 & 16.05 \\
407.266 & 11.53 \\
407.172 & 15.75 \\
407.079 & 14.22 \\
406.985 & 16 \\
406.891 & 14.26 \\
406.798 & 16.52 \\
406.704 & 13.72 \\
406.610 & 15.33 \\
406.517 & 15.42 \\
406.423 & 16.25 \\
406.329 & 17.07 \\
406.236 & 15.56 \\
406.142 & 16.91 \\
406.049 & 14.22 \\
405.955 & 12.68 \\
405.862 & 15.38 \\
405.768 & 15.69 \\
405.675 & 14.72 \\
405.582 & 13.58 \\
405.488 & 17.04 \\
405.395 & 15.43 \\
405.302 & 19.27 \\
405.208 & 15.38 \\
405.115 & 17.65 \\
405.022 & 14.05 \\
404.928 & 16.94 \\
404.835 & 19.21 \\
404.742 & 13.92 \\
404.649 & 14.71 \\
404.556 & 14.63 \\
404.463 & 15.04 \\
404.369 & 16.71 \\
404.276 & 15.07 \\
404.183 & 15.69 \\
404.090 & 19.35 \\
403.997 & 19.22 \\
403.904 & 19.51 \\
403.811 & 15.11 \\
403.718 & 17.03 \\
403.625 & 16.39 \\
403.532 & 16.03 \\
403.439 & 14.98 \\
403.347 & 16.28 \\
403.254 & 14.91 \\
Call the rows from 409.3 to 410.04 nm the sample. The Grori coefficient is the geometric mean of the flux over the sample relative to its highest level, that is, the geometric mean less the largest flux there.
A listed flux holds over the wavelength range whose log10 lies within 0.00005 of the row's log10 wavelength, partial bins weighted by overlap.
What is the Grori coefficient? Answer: -2.2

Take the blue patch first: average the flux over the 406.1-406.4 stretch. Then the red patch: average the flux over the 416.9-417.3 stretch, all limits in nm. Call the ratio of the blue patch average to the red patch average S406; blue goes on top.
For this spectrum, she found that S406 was 1.05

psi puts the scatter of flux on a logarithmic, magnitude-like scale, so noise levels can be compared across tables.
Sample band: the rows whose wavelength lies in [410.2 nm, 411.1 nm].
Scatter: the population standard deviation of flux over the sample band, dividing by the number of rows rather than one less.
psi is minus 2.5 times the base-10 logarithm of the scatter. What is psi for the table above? -0.52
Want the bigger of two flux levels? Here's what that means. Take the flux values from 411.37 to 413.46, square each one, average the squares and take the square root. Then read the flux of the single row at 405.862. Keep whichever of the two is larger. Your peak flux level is 16.3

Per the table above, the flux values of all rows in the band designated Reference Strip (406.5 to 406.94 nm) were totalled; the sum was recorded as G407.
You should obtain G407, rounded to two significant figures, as 75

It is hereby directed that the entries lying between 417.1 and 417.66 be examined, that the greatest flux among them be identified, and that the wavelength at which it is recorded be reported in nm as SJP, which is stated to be 417.233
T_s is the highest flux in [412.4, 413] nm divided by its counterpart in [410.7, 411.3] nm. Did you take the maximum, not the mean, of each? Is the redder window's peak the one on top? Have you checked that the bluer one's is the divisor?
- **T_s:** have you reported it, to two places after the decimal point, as 1.07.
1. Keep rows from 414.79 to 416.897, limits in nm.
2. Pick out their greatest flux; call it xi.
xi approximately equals 17.64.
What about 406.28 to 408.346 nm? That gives 19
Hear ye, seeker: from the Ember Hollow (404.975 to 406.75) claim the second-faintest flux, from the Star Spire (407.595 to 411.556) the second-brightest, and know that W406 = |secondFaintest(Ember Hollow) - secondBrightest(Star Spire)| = 6.6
